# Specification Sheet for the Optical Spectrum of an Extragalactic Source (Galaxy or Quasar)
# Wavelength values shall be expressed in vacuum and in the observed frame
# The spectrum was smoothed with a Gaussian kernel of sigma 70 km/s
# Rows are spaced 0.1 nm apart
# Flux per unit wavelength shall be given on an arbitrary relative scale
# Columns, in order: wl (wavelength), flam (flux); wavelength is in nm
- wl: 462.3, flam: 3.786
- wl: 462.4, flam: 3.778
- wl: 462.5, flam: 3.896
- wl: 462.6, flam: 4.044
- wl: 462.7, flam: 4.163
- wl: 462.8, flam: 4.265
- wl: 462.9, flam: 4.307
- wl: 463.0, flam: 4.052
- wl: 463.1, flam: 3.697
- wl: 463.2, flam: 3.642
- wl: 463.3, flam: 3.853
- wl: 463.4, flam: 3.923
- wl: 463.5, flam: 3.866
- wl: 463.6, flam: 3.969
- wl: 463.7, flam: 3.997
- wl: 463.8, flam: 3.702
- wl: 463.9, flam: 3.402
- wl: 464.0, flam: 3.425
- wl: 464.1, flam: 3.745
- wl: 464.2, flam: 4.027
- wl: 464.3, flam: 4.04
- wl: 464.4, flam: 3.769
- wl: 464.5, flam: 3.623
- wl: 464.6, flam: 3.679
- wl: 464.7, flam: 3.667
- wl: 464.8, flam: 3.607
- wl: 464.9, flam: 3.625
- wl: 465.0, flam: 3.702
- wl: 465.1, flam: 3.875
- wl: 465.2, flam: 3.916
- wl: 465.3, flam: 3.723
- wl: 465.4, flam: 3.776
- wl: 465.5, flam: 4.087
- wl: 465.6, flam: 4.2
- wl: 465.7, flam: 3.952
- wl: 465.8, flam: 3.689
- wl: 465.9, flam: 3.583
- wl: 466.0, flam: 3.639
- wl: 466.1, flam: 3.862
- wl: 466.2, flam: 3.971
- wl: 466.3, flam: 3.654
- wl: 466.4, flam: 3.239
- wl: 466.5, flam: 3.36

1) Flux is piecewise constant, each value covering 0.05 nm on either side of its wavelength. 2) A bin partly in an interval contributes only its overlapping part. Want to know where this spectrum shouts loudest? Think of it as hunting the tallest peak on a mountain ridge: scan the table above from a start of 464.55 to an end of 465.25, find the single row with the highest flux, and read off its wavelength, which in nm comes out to 465.2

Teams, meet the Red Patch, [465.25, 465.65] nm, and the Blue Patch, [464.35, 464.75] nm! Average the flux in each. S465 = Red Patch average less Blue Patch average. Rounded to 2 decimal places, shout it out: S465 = 0.26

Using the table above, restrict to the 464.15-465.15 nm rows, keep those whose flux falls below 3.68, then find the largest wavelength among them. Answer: 464.9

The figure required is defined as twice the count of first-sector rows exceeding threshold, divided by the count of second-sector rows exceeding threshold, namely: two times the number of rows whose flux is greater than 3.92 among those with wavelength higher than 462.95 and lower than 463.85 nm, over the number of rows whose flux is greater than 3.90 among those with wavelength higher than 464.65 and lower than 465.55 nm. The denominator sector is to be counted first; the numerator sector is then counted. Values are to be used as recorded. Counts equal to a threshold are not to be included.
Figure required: 4.0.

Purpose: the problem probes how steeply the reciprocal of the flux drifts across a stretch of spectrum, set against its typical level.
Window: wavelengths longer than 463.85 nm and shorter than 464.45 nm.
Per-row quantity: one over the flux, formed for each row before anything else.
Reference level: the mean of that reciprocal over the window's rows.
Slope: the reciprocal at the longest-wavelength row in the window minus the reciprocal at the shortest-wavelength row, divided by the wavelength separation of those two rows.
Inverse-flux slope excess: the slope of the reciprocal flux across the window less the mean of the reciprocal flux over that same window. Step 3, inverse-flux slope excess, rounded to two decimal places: -0.33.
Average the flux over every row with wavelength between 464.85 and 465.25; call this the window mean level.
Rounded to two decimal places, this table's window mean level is 3.78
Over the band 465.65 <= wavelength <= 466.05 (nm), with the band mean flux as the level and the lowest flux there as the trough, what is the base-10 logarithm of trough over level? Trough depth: -0.016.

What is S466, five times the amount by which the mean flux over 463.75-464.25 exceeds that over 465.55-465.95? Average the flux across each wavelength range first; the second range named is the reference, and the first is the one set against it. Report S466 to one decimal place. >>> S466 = -1.0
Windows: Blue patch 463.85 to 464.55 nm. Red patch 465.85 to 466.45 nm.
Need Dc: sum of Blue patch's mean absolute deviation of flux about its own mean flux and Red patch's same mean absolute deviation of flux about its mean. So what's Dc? 0.37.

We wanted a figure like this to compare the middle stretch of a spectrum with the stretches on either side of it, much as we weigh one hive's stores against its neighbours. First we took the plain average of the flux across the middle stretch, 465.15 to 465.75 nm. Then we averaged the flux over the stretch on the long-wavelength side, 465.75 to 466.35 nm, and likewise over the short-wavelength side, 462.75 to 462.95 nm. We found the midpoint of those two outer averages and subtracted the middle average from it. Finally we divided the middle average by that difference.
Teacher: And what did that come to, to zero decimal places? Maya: 59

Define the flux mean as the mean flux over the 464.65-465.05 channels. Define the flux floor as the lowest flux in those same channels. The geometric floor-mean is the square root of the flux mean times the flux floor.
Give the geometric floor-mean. 3.63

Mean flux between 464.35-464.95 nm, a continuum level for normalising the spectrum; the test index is 3.66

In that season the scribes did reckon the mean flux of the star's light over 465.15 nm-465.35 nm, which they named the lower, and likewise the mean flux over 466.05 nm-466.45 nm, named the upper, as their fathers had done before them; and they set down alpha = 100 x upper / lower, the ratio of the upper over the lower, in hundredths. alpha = 96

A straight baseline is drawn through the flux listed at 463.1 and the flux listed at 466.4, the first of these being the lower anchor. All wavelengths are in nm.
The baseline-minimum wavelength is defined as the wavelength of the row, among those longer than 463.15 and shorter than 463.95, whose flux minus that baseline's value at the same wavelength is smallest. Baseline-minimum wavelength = 463.9 nm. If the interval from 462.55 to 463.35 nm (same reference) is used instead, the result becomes 463.2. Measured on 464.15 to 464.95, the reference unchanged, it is 464.5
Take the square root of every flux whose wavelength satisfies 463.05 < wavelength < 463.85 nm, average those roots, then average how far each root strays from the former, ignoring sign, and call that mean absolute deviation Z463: 0.029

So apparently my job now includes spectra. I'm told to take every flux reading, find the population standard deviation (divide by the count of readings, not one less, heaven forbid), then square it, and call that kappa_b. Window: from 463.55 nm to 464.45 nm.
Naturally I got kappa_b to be 0.054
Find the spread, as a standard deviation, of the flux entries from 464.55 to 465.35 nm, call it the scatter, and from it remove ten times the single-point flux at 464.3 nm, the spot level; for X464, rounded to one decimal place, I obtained -40.3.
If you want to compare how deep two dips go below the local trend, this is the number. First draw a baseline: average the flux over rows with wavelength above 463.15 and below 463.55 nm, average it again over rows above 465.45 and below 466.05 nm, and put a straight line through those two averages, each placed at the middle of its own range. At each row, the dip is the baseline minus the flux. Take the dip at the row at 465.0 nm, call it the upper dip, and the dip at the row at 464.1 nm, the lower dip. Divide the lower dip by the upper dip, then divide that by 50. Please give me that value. 0.012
